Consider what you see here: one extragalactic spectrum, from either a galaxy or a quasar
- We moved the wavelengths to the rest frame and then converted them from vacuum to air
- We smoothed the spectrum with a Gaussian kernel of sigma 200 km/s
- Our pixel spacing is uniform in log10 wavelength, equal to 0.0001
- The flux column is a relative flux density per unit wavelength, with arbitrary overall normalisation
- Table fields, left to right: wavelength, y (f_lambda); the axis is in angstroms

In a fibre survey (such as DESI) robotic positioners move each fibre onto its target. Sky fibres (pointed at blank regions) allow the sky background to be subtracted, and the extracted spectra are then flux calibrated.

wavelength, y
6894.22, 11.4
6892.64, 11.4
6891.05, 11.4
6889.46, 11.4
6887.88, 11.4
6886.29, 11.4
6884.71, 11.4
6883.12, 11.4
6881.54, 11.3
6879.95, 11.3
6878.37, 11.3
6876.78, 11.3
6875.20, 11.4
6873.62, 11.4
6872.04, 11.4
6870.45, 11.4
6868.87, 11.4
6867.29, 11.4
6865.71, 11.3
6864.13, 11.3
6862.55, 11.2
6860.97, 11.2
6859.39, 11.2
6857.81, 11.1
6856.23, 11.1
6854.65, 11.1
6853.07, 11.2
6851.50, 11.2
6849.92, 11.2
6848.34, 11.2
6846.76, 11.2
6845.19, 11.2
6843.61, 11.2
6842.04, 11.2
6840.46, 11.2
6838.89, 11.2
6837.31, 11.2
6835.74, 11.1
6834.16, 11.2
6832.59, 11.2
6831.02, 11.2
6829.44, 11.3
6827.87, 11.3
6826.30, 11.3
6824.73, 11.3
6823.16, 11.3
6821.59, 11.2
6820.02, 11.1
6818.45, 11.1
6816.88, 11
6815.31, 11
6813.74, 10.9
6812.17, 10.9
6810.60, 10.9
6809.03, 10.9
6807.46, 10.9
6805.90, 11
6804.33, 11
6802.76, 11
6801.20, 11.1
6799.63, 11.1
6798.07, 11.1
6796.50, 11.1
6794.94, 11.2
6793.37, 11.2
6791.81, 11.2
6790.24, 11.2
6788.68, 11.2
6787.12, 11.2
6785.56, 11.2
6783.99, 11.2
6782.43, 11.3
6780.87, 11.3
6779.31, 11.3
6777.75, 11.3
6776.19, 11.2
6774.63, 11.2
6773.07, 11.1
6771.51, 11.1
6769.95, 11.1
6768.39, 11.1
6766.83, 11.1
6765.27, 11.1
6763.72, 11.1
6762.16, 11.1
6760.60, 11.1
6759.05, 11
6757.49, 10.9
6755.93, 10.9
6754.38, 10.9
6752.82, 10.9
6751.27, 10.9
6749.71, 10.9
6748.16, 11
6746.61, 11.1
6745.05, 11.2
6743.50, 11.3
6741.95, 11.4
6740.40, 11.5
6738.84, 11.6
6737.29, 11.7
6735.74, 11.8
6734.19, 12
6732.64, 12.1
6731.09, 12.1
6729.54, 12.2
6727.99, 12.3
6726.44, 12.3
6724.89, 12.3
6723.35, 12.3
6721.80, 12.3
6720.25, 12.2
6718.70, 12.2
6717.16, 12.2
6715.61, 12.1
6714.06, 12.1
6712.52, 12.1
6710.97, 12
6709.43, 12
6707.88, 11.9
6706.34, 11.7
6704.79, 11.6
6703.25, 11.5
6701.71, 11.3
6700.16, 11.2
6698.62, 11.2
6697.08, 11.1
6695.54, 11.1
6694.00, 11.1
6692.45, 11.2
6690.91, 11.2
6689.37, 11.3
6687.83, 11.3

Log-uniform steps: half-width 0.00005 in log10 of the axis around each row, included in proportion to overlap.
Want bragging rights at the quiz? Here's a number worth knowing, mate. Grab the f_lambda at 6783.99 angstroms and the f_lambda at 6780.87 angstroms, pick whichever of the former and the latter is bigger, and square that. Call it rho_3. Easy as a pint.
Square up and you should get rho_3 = 128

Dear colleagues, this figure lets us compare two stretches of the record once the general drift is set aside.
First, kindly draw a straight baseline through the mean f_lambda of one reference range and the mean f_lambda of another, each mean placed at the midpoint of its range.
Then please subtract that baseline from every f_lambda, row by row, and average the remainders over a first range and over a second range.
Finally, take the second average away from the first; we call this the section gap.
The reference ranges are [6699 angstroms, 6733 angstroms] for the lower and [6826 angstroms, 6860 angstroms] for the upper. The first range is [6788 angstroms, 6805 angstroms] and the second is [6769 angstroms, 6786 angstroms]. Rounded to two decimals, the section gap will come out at 0.04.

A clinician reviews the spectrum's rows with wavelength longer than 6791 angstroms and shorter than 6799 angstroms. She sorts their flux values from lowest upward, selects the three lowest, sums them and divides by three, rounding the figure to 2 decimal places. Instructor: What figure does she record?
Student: 11.13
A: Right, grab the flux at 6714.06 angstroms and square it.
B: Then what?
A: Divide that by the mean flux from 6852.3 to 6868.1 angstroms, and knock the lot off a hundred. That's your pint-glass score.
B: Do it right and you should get 86.9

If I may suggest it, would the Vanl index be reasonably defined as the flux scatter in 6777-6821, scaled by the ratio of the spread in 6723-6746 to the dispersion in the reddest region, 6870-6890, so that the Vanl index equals 1.1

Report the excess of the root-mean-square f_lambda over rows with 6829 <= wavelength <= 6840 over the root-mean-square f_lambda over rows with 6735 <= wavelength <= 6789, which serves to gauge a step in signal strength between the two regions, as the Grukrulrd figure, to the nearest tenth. 0.0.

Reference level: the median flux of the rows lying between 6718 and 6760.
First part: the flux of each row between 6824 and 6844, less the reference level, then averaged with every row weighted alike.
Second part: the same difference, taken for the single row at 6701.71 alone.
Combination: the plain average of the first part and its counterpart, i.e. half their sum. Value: -0.34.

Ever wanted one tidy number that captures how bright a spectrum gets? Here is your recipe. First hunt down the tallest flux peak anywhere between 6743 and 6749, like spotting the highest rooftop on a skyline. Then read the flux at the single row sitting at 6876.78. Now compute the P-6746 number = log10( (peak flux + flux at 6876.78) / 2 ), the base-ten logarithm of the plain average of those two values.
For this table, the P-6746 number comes 1.053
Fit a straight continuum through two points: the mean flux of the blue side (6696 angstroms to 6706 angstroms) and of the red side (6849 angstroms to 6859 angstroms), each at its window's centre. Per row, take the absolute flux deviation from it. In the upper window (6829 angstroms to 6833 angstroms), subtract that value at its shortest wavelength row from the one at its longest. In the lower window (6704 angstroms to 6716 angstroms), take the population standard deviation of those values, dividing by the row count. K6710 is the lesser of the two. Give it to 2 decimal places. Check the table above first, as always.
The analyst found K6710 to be -0.10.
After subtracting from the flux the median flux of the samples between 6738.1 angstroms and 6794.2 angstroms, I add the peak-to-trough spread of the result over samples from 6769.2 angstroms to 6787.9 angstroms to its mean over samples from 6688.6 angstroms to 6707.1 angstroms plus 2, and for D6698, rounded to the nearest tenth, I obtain 2.3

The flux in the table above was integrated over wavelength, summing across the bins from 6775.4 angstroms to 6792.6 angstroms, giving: 193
